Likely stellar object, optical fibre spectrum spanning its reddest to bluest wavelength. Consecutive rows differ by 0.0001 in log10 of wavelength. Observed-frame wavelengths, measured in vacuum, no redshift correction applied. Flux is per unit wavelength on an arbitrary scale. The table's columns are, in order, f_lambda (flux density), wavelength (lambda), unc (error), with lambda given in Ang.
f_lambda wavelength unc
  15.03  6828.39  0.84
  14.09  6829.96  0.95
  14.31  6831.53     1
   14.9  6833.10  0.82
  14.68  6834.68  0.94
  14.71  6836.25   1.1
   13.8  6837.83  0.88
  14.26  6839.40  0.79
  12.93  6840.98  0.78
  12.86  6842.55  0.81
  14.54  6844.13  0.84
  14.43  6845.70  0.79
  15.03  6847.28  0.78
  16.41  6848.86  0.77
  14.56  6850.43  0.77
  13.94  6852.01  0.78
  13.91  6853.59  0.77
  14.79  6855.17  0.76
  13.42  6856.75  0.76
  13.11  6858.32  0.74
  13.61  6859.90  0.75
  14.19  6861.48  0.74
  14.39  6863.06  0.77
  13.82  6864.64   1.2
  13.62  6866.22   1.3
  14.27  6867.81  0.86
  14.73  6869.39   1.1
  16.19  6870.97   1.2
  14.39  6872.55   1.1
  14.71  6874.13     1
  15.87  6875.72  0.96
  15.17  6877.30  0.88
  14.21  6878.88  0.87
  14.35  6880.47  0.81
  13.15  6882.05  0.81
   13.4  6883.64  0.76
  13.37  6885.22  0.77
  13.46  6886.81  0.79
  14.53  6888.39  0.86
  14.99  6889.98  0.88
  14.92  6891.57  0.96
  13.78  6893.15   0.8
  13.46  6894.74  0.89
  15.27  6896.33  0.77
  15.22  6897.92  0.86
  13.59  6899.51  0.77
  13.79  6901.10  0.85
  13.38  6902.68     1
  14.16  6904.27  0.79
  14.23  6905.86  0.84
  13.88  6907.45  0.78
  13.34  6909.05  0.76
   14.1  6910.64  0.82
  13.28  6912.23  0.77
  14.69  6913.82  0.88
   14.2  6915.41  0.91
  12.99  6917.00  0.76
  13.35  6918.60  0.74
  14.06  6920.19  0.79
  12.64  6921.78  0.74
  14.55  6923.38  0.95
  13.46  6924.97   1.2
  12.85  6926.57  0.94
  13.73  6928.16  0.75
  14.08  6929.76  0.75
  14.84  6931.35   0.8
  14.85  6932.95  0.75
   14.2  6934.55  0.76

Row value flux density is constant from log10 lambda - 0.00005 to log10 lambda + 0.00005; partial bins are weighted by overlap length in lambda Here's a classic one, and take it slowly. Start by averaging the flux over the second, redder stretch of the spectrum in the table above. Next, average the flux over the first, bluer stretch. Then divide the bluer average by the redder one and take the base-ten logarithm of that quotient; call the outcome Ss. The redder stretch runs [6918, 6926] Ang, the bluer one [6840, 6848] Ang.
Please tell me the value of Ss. 0.011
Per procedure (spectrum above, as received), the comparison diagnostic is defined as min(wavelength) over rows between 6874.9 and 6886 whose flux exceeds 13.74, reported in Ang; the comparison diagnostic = 6875.72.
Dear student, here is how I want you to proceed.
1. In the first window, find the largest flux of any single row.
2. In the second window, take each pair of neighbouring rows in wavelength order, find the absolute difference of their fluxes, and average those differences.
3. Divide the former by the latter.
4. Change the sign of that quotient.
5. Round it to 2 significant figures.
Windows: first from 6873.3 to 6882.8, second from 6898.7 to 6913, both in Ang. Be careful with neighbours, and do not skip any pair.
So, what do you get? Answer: -32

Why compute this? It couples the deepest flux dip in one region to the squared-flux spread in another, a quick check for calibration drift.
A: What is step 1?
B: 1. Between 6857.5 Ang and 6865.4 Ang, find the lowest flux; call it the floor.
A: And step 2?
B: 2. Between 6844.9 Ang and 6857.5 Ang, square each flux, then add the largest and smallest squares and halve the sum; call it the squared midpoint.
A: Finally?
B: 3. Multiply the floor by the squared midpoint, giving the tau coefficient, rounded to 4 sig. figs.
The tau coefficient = 2946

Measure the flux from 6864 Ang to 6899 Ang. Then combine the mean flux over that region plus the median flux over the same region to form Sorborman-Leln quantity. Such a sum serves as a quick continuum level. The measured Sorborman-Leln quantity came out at 28.8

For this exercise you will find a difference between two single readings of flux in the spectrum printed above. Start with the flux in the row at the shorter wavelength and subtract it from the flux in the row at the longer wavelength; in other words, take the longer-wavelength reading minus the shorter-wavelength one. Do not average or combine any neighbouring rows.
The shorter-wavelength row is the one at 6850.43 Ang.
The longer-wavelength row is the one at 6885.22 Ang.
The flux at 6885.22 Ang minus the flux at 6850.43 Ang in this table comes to -1.2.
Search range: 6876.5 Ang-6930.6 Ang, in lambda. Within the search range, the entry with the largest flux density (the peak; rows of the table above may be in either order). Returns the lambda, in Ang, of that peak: 6896.33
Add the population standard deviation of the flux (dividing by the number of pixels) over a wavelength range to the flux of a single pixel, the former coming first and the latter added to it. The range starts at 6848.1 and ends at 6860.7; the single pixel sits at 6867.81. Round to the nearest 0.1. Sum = 15.2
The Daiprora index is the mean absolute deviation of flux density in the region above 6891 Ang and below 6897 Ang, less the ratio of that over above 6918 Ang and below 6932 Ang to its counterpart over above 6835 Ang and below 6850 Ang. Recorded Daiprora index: -0.02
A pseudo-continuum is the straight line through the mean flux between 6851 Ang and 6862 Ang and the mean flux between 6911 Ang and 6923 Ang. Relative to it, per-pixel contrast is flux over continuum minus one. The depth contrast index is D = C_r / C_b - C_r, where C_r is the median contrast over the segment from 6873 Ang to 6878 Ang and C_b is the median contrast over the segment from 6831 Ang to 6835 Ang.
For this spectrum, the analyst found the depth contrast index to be 1.8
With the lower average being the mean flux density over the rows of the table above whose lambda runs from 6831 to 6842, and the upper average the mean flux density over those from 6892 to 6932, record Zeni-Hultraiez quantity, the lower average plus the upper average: 28.1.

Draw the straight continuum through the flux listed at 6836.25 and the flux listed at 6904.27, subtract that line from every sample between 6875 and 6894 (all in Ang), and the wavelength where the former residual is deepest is 6882.05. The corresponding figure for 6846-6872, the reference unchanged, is 6858.32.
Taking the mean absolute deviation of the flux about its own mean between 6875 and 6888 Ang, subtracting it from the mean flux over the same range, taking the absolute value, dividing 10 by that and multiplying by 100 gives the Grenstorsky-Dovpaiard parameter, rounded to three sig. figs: 74.9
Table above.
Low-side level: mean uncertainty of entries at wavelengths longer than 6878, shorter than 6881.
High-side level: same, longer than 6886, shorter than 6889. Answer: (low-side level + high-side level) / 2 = 0.83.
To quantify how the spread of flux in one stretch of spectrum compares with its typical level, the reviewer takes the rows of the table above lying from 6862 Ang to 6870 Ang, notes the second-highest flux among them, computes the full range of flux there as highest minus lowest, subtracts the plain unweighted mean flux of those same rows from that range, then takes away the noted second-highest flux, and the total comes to -27.4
